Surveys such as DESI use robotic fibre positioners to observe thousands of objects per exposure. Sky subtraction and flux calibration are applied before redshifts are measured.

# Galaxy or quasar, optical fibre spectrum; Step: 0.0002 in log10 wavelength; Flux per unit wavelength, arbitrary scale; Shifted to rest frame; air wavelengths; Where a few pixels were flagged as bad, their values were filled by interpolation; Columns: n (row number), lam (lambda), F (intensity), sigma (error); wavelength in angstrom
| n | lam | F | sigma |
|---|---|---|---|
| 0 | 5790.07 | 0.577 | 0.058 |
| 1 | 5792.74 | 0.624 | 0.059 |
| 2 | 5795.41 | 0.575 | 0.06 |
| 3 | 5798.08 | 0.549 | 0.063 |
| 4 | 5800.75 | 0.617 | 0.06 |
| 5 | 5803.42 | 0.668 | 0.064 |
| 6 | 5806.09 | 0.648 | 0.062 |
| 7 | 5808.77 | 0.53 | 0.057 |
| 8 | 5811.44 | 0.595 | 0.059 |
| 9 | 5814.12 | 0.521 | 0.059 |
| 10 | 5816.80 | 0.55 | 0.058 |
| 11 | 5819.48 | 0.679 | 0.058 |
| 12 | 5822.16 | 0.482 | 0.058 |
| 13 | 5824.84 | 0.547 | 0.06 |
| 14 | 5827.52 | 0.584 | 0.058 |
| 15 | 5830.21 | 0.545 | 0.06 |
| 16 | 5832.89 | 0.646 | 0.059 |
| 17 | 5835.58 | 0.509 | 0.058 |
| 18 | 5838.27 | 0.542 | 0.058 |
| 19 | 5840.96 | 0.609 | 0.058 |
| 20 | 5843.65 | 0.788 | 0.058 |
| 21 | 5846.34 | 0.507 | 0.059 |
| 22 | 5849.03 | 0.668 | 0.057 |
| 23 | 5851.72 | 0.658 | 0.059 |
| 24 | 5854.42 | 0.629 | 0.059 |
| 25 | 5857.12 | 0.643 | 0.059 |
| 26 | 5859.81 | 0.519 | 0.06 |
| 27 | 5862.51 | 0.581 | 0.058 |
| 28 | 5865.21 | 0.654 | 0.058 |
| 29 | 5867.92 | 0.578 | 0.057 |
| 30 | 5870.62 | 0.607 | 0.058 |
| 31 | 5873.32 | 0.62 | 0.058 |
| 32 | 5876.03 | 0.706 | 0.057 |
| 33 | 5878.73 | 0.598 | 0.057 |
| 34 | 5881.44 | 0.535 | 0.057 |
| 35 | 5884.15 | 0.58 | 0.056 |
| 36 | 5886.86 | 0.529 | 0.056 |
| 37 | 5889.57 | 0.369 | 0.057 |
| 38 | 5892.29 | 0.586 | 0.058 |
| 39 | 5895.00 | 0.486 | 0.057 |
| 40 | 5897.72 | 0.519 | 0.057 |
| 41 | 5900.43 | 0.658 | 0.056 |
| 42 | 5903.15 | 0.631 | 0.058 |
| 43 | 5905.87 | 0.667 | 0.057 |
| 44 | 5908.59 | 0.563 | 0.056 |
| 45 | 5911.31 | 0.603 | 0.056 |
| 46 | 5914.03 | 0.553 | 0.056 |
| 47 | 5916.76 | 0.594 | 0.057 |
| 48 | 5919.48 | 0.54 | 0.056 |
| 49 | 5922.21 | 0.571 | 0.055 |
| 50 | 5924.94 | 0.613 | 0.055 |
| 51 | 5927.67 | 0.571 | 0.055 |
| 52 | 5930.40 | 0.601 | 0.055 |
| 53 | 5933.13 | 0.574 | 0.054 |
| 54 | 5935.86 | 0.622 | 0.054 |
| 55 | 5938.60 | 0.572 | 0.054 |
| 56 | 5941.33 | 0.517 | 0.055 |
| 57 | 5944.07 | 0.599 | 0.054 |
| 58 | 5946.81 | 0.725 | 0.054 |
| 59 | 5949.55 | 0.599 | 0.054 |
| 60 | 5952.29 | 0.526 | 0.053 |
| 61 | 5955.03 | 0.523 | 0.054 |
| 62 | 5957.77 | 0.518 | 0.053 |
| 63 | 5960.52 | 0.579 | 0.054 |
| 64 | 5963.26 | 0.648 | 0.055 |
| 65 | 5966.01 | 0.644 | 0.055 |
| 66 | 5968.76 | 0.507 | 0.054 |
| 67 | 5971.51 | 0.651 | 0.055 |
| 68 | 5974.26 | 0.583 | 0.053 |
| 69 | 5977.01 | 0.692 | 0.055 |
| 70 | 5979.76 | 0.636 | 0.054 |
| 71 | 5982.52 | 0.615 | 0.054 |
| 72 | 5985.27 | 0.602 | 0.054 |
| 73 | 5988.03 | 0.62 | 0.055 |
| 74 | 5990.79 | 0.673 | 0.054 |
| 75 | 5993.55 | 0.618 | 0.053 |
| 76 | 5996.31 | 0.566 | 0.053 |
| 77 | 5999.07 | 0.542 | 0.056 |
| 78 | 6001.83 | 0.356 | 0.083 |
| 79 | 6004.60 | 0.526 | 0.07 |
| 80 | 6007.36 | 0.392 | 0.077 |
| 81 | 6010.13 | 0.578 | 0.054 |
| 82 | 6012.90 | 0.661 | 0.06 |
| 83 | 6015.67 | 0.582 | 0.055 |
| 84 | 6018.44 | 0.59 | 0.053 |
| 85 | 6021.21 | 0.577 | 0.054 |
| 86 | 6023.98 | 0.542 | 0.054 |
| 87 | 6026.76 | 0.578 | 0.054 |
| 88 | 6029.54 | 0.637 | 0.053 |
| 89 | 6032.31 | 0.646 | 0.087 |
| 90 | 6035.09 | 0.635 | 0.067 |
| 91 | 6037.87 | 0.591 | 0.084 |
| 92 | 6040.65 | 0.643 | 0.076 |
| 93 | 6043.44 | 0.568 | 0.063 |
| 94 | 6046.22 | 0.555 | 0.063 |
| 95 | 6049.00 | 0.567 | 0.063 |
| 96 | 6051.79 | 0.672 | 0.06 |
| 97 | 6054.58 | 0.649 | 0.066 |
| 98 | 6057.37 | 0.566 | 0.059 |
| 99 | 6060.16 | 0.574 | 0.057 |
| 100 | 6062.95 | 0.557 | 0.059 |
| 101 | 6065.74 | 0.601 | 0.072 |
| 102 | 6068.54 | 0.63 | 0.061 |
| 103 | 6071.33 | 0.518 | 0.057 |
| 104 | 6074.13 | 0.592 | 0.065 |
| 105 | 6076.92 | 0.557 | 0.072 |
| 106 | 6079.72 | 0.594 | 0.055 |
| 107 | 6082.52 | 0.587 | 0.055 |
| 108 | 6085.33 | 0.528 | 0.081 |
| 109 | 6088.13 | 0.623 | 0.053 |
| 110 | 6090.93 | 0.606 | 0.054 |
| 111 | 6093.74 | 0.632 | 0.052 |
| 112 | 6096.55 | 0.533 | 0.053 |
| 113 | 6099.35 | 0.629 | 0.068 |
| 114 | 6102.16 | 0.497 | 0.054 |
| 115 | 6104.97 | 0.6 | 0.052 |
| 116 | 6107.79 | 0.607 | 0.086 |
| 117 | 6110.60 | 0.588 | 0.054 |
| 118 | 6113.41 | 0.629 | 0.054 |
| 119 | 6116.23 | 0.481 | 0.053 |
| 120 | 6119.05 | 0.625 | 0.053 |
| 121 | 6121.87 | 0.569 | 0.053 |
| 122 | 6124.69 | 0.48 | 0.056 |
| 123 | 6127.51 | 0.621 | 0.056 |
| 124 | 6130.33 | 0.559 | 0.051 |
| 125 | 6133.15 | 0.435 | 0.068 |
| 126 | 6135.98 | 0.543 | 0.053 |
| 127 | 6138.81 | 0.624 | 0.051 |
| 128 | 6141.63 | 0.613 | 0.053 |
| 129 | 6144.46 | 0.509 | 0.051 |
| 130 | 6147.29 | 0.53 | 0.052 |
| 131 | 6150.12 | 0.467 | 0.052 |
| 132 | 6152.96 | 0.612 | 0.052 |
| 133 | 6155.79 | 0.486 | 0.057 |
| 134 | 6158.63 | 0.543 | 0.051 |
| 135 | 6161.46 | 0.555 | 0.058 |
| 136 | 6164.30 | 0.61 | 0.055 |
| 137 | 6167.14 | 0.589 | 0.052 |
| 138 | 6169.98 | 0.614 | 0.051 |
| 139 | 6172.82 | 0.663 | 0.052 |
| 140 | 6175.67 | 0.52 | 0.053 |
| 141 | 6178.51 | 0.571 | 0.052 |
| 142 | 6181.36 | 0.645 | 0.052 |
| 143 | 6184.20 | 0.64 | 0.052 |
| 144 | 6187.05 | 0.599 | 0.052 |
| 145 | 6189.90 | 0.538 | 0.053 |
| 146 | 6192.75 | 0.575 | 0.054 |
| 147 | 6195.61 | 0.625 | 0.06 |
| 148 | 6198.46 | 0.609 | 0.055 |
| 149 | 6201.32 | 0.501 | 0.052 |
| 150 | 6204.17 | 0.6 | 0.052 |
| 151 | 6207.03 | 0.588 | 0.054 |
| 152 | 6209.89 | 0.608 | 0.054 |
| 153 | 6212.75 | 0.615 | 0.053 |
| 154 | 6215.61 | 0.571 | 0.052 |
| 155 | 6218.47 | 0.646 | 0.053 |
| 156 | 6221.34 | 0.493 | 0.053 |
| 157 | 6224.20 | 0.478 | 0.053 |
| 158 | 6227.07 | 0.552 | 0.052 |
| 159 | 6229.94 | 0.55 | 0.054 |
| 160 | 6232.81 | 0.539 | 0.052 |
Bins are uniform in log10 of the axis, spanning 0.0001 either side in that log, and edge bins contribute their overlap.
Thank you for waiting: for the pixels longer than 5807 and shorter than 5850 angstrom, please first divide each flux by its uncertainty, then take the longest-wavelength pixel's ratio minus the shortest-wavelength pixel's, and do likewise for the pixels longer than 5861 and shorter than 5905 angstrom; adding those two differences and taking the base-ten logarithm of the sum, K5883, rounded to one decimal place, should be 0.5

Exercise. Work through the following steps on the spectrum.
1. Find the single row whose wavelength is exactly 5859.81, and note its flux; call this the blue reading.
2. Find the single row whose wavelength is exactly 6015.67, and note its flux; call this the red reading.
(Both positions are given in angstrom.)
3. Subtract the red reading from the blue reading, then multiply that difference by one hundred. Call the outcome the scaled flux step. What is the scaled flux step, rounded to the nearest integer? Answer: -6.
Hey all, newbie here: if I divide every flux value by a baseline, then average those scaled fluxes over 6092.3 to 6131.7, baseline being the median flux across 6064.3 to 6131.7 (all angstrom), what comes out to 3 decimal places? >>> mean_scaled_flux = 0.970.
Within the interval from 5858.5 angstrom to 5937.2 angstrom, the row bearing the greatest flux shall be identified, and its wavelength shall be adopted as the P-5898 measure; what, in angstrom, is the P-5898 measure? 5876.03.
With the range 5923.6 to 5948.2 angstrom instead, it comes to 5946.81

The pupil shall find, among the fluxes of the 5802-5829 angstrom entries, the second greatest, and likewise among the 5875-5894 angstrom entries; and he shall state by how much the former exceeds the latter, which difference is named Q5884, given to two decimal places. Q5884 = 0.07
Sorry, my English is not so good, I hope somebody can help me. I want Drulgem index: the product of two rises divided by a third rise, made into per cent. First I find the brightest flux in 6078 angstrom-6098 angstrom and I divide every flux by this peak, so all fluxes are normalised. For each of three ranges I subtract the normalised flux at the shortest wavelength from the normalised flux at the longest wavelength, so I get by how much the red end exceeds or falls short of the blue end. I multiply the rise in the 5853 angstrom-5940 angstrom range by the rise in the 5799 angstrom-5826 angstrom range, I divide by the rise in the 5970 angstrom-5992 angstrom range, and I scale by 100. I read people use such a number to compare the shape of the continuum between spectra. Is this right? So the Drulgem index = 29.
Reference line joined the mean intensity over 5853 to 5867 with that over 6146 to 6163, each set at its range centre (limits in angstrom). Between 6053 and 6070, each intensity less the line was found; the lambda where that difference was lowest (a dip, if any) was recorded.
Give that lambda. 6062.95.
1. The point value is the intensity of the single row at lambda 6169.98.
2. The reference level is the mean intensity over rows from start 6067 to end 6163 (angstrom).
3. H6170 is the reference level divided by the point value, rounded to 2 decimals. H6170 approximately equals 0.92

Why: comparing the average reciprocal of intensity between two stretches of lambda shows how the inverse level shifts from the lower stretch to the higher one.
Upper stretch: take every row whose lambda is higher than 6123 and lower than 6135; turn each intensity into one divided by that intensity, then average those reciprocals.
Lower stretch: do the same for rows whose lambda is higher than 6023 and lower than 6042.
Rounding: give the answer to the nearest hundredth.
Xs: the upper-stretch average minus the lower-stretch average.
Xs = 0.30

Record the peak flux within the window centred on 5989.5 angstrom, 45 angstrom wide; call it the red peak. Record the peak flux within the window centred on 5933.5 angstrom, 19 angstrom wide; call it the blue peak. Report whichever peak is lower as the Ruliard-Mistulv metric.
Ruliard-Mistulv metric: 0.622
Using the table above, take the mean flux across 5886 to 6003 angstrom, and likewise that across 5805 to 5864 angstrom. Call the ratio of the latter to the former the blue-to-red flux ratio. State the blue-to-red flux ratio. 1.02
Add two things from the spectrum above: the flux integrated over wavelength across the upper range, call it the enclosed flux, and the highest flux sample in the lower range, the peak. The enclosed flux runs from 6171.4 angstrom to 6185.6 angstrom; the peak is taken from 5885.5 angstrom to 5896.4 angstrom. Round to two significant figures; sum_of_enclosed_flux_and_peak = 9.2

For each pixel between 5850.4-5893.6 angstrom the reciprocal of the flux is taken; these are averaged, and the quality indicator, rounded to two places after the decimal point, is 1.74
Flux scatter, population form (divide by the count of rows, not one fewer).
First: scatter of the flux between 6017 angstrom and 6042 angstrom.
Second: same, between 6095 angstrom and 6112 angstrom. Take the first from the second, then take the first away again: -0.024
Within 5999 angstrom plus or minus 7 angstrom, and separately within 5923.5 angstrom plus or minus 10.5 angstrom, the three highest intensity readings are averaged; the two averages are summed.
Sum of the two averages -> 1.18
